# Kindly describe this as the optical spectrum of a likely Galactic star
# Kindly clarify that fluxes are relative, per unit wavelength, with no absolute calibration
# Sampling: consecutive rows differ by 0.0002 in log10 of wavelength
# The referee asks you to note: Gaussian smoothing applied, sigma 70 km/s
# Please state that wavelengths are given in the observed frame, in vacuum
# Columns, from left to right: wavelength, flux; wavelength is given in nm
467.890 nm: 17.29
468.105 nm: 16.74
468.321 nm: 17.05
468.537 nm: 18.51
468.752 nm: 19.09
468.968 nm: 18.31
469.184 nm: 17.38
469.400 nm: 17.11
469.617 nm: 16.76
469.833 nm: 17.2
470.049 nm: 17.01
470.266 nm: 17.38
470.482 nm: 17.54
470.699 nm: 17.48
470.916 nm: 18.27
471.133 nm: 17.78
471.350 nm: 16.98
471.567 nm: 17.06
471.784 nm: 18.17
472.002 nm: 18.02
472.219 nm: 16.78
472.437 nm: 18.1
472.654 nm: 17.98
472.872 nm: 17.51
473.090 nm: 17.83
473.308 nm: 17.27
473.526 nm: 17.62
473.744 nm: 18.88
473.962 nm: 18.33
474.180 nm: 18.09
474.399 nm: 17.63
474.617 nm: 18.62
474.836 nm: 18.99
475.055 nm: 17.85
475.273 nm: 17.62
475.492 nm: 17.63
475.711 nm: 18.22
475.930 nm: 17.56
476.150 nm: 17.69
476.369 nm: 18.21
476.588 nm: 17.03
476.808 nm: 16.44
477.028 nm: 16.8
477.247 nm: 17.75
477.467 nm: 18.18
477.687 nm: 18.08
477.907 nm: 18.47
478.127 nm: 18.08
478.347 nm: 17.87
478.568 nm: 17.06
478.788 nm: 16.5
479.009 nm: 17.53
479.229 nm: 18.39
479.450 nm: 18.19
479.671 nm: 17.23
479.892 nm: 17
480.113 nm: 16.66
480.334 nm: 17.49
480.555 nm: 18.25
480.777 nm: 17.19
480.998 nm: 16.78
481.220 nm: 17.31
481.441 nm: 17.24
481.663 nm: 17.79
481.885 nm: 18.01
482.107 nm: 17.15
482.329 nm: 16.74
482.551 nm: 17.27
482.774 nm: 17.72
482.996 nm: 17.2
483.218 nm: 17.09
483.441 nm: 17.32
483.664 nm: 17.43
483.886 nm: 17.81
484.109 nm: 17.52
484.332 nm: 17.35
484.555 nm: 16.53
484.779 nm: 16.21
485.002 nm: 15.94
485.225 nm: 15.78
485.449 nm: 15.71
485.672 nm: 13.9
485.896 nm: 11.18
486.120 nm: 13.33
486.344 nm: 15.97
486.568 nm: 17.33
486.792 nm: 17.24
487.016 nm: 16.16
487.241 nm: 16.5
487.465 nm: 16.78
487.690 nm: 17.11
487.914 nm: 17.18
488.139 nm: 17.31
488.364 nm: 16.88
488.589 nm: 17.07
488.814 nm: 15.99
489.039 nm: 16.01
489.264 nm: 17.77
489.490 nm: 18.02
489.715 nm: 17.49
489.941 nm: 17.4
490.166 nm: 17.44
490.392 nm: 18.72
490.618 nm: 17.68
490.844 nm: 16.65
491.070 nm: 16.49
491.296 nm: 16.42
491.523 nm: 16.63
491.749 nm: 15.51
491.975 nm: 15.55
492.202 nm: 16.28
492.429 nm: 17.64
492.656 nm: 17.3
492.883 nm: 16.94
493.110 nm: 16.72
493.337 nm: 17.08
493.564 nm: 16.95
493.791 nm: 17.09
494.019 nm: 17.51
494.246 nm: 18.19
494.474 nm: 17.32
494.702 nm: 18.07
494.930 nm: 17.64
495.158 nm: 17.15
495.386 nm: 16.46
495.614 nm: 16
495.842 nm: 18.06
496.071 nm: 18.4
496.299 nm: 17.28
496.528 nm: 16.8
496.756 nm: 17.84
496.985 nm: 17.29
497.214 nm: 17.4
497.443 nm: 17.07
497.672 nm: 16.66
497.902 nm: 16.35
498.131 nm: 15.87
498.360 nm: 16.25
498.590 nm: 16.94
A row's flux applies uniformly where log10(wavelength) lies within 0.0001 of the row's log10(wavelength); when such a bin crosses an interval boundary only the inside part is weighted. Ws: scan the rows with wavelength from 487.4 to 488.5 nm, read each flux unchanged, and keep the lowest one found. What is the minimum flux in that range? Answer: 16.78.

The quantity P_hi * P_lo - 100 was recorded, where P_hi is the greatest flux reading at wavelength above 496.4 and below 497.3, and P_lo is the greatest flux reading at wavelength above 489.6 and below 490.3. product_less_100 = 212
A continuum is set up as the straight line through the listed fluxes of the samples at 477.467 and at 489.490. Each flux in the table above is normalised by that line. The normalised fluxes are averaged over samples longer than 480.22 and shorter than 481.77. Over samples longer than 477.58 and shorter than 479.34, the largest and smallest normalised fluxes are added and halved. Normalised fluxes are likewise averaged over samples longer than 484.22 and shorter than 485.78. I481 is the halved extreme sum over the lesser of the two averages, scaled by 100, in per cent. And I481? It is 109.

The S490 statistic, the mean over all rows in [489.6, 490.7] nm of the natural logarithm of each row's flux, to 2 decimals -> 2.88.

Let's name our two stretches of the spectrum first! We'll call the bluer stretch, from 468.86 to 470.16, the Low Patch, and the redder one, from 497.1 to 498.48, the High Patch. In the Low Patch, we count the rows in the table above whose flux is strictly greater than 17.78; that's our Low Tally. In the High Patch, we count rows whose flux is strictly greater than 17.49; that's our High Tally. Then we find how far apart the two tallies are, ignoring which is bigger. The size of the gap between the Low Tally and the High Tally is 1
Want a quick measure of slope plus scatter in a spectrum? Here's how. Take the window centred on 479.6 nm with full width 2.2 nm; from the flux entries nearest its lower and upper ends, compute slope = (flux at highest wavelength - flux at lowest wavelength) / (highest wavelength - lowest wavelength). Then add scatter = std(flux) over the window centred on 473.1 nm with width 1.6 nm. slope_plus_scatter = 1.1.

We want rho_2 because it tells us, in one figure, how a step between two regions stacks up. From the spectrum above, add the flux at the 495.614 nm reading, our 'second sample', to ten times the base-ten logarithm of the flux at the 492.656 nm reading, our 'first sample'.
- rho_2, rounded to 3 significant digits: 28.4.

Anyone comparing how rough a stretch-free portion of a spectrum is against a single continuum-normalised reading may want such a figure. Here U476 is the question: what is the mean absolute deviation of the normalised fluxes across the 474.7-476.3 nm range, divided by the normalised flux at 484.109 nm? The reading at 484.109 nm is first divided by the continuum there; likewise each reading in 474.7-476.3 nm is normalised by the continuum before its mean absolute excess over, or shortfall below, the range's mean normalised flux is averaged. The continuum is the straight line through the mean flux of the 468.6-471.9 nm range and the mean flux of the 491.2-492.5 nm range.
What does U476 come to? 0.0207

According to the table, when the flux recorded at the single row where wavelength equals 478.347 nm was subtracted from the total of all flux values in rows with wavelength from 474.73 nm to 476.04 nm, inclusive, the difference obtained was 90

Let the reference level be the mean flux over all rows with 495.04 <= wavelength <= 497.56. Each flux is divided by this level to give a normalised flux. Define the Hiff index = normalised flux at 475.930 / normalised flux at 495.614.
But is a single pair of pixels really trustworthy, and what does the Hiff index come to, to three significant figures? 1.10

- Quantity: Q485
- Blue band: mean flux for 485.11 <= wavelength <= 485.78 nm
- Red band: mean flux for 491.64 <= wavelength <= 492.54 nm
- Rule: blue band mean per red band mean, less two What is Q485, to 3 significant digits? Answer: -1.07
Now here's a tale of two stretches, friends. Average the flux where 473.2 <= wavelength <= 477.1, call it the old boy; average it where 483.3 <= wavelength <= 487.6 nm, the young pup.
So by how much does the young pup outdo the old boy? -1.70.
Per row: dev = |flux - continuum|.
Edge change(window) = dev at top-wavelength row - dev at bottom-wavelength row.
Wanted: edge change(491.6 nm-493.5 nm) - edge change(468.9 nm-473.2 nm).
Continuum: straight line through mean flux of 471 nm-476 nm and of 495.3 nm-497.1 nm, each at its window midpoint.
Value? -1.30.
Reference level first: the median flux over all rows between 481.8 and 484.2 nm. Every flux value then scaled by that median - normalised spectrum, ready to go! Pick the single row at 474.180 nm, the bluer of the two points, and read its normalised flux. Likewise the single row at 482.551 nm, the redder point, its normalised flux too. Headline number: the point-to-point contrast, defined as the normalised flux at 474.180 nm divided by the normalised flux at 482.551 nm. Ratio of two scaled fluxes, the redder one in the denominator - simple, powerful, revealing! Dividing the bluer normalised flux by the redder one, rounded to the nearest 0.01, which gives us 1.05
